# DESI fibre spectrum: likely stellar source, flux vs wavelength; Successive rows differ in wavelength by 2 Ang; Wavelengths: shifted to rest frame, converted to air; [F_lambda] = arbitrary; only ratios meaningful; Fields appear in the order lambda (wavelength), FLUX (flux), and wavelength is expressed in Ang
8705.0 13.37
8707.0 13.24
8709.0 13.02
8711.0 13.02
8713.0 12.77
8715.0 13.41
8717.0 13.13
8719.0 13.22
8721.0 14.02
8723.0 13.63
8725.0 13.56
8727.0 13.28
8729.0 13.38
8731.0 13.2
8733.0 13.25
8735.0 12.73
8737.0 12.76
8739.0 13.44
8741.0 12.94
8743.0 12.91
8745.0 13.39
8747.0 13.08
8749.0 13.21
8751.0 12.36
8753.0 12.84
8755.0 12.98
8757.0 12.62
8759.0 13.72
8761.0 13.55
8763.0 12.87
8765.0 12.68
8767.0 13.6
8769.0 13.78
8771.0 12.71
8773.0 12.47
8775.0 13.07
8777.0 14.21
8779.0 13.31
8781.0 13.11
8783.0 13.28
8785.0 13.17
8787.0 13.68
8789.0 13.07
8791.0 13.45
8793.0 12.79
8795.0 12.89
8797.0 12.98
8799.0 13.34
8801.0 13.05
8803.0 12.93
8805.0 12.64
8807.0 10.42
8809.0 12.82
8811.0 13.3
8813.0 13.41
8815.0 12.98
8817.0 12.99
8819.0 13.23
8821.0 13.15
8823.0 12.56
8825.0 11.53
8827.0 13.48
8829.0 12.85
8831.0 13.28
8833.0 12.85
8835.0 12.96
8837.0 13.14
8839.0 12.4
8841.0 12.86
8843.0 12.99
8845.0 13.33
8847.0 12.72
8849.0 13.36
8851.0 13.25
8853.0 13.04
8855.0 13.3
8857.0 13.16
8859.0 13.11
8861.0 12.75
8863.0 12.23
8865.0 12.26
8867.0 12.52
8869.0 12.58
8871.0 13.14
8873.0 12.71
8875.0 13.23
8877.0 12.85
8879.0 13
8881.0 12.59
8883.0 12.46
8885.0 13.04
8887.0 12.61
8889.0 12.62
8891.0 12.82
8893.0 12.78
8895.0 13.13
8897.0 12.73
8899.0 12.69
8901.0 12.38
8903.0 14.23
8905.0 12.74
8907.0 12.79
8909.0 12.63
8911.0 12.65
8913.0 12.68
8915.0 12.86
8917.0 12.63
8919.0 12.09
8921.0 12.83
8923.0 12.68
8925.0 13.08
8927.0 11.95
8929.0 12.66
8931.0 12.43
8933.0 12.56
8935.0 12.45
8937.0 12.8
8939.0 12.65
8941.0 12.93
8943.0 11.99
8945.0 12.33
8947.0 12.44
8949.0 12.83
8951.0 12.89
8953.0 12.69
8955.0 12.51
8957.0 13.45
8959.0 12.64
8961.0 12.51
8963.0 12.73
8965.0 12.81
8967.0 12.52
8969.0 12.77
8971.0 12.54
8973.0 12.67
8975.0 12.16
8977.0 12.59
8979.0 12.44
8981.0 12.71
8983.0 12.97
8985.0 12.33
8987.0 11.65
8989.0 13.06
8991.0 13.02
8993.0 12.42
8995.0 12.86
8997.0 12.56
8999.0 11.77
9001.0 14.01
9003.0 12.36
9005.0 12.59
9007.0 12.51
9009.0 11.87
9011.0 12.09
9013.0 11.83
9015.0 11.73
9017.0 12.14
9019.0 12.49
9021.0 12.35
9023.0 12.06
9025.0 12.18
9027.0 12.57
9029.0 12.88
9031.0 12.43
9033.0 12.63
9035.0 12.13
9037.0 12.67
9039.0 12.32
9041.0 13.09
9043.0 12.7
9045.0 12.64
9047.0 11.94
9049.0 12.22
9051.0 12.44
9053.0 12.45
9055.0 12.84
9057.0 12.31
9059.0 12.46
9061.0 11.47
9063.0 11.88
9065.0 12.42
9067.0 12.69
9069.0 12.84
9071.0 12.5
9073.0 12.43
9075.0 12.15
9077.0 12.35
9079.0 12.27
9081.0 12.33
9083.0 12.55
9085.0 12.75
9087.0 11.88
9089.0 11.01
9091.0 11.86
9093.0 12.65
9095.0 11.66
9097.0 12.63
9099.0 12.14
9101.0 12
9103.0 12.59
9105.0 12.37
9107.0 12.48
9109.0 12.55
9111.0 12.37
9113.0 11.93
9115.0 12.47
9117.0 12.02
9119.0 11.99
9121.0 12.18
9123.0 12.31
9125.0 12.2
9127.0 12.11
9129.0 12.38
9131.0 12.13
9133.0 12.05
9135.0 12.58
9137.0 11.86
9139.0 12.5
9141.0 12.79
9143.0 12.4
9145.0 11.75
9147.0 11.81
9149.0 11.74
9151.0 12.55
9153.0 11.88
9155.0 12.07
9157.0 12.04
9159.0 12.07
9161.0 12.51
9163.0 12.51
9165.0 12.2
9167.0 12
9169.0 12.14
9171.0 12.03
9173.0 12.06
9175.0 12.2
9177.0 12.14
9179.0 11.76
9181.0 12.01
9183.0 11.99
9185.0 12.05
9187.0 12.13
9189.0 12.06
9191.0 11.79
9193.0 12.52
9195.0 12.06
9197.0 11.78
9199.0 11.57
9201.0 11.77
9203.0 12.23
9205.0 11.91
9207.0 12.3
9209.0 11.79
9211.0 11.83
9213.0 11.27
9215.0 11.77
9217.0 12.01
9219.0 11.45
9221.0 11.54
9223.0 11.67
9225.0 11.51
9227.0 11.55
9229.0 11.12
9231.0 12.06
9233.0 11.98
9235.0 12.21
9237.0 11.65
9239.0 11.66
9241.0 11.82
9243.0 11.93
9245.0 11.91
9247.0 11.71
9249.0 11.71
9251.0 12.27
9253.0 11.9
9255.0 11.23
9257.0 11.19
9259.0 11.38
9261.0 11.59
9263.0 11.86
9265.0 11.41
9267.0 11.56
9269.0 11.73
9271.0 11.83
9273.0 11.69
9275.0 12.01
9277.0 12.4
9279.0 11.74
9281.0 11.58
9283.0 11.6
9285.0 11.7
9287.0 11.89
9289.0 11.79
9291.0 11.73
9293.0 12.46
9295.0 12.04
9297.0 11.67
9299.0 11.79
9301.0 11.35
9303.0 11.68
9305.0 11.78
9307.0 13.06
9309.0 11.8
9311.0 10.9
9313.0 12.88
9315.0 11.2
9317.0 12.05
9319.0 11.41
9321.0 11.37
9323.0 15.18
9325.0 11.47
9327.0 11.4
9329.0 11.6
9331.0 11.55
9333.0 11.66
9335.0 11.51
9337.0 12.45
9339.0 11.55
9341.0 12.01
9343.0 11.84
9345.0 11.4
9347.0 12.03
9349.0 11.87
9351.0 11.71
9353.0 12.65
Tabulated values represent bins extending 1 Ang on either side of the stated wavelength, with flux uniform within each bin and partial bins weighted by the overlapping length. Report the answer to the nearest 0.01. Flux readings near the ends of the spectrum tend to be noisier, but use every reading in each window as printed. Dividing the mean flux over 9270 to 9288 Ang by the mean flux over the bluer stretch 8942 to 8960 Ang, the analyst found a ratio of 0.94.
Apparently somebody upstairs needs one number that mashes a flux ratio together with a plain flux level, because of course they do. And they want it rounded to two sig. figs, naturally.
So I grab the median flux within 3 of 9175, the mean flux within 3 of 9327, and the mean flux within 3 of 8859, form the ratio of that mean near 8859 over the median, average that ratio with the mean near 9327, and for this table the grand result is 6.3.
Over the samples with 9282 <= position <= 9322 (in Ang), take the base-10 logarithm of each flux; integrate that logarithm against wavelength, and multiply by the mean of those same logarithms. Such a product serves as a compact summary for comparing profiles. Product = 45.9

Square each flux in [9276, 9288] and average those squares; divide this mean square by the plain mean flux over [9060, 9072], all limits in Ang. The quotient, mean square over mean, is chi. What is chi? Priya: 11.36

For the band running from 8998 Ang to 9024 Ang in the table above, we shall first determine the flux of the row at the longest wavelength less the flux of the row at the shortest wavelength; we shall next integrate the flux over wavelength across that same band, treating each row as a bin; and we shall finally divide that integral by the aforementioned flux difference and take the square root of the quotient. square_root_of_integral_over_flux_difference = 33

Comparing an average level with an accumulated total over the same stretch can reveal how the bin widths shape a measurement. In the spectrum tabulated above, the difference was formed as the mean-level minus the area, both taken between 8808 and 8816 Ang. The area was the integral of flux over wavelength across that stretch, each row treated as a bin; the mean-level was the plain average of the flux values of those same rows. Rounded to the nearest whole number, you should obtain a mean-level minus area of -92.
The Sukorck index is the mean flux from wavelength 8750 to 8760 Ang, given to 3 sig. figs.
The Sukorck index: 12.9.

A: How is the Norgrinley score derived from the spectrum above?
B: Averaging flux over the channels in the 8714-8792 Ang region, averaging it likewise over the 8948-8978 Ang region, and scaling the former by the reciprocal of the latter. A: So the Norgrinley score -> 1.04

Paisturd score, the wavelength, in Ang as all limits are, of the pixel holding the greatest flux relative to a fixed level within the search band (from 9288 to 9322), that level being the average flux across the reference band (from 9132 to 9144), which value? 9307.0 Ang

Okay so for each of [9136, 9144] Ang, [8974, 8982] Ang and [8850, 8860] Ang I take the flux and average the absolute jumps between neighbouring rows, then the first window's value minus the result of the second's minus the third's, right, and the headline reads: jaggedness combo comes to 0.3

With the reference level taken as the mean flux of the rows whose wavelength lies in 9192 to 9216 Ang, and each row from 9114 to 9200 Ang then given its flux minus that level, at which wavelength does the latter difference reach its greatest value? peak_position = 9141.0 Ang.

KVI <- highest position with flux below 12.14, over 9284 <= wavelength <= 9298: 9297.0 Ang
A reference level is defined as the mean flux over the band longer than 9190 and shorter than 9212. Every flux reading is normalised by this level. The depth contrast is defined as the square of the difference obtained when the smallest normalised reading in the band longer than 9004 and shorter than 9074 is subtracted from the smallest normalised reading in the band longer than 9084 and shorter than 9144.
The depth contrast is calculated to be 0.0015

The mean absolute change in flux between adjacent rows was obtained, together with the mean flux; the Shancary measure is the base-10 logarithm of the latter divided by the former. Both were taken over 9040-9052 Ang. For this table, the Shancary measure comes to 1.58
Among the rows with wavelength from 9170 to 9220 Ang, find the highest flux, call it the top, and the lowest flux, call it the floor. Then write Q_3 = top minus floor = 1.25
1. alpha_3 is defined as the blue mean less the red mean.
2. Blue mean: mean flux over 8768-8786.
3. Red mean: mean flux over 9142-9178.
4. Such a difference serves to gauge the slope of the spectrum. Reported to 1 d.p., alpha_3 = 1.1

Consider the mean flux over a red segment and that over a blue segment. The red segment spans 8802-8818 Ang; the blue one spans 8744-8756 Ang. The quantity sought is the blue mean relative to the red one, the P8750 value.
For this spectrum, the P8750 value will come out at 1.023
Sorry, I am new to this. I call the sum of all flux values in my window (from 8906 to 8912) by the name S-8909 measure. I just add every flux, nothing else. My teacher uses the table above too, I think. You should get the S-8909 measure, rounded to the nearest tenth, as 38.1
